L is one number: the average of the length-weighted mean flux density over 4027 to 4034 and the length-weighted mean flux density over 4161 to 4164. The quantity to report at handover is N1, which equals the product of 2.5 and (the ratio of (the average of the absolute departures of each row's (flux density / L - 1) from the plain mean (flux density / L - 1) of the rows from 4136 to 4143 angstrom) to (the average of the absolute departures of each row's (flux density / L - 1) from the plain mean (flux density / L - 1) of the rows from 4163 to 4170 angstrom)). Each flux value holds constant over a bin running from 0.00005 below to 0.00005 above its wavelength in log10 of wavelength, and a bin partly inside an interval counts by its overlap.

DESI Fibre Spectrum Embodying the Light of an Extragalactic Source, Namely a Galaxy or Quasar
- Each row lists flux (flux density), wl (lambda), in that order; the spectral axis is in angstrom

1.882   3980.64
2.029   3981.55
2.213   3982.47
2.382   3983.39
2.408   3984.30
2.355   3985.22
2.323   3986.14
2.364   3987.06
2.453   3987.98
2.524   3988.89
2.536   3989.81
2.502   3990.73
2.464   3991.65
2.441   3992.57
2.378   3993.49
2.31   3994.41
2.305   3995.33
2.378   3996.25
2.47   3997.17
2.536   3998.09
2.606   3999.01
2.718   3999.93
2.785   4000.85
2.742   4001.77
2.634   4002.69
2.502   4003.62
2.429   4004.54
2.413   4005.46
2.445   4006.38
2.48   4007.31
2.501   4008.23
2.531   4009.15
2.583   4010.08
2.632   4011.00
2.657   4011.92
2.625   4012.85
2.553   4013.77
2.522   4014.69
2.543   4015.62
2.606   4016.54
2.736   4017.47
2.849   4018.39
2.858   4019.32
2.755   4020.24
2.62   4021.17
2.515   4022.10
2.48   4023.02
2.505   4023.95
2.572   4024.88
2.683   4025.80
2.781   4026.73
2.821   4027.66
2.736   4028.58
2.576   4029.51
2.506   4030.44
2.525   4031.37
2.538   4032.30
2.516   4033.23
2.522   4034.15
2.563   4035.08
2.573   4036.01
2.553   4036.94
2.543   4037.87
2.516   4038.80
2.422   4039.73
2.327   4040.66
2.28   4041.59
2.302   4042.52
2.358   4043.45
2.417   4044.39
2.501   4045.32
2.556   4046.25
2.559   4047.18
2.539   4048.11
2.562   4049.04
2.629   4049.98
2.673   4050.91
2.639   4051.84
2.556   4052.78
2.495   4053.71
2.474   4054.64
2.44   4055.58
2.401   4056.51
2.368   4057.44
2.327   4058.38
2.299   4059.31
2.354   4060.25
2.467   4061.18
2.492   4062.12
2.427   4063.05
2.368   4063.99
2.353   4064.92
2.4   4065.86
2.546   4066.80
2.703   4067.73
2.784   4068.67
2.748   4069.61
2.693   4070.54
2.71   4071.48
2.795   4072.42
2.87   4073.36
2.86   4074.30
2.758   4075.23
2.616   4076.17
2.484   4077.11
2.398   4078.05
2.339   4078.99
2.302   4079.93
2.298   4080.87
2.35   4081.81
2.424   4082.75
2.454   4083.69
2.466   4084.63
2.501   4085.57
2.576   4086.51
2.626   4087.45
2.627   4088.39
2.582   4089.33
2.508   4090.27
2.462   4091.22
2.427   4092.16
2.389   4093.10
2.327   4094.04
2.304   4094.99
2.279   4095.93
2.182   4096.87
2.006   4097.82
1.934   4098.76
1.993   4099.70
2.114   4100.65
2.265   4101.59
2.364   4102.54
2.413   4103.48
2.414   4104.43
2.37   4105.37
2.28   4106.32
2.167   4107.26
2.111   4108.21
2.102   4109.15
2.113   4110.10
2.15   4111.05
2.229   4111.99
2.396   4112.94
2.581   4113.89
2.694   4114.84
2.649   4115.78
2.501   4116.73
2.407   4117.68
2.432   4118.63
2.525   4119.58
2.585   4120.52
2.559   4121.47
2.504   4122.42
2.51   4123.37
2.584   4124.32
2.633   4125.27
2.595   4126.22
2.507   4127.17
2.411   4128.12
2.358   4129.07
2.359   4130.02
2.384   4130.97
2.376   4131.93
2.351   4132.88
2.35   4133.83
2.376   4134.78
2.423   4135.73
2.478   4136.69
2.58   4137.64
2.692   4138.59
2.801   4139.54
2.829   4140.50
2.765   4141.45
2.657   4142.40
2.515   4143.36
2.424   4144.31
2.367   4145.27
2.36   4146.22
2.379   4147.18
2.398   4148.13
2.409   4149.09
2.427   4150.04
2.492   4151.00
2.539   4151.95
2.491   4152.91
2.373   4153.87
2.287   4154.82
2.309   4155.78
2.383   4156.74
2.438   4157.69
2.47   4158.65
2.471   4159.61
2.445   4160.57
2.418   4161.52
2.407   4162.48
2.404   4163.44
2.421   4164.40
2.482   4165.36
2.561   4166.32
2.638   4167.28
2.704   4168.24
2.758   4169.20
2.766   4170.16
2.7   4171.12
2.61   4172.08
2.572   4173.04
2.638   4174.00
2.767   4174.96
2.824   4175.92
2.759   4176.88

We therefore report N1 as 2.1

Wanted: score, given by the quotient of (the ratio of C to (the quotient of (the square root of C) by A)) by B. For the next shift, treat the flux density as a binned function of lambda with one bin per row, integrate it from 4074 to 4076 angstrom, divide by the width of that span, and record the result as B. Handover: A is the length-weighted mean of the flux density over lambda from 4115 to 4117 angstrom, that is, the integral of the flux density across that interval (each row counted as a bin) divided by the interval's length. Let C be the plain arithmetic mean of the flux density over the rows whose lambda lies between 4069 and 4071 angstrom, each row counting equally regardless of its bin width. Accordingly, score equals 1.54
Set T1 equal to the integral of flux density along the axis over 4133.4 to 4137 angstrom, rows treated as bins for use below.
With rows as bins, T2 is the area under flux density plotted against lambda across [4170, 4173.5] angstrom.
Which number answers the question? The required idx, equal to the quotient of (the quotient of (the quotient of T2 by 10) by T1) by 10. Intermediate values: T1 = 8.65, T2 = 9.29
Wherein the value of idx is 0.0107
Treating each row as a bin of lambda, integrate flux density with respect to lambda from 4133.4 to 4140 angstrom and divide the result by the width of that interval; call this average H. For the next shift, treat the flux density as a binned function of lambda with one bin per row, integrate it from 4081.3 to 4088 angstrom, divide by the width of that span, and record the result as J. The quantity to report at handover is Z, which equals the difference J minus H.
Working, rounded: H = 2.53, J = 2.49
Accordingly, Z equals -0.04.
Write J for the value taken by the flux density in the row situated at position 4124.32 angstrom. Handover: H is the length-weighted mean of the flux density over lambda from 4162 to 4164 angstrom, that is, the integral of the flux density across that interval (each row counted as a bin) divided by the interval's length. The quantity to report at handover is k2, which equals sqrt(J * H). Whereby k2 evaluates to 2.49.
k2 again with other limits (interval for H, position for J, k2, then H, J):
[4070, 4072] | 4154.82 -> 2.49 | 2.71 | 2.287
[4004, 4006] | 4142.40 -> 2.54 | 2.43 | 2.657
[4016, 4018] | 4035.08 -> 2.62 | 2.68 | 2.563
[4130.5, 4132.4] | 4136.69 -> 2.42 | 2.37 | 2.478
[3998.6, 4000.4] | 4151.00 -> 2.58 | 2.67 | 2.492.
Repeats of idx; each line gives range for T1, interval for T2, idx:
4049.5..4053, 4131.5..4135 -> 0.0090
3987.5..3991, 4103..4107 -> 0.0108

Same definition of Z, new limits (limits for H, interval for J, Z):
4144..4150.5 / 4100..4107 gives -0.09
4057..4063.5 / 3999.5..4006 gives 0.21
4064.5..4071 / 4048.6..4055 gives -0.03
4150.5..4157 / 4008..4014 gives 0.18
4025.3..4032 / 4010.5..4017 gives -0.06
